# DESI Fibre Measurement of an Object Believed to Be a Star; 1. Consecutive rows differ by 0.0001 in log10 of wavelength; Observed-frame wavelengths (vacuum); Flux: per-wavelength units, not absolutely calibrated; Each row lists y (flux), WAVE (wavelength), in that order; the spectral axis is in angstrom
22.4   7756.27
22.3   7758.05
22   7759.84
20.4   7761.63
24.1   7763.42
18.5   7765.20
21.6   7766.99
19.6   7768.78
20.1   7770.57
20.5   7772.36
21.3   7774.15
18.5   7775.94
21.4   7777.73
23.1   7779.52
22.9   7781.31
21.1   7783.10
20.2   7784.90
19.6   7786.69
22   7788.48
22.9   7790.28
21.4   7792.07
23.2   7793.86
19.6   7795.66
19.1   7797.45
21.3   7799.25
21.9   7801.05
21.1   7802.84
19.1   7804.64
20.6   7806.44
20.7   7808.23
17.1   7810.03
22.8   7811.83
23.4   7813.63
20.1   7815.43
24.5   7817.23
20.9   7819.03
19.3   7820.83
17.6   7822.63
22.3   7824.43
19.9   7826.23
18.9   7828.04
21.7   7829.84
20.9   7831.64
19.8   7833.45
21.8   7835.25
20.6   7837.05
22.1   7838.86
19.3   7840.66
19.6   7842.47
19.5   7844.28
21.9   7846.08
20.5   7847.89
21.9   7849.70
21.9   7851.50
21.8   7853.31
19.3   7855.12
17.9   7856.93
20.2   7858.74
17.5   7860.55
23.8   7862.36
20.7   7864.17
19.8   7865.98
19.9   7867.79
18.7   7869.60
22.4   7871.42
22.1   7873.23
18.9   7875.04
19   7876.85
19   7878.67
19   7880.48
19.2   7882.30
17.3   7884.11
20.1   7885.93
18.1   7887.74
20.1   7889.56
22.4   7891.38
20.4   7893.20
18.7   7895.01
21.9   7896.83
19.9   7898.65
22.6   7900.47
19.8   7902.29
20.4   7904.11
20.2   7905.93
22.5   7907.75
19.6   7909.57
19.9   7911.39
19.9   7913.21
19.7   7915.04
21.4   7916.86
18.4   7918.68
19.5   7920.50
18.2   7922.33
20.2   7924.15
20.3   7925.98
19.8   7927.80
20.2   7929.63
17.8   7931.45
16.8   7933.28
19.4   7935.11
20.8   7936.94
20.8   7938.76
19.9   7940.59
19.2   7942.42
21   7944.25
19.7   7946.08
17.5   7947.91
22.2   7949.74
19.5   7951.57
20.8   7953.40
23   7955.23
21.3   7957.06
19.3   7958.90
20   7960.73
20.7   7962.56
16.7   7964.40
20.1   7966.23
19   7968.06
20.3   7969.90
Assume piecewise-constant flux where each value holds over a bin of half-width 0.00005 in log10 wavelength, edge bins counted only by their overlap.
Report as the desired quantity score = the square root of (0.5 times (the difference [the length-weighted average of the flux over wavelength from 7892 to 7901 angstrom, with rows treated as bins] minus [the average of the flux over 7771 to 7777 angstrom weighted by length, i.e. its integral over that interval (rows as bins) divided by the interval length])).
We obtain 0.52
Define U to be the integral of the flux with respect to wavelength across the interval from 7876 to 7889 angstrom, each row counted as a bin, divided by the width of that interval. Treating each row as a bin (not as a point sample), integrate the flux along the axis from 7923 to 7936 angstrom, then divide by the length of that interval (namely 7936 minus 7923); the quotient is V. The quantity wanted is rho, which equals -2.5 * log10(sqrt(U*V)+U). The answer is -3.95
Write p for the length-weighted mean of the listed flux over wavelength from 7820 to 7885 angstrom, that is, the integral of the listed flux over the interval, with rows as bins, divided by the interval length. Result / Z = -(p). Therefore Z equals -20.2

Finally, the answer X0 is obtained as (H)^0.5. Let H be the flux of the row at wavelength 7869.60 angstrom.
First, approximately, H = 18.7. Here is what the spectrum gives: 4.32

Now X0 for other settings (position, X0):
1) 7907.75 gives 4.74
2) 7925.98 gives 4.51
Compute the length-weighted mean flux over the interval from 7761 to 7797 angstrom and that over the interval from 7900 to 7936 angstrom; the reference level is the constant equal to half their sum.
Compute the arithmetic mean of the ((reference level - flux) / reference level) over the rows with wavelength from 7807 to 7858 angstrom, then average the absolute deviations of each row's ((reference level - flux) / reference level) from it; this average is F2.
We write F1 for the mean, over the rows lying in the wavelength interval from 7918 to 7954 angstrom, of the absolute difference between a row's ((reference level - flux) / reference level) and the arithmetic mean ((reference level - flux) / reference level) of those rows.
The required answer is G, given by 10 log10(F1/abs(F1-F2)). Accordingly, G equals 4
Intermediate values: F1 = 0.049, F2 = 0.068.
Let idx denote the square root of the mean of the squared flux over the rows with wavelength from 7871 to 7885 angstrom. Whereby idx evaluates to 19.7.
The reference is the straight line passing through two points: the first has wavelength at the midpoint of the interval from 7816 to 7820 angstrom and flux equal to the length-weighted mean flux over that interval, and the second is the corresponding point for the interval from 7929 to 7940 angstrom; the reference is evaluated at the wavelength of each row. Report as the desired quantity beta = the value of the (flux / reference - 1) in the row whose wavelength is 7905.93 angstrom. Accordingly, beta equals 0.01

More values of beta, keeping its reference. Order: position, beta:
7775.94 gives -0.21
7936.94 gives 0.08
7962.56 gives 0.12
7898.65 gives -0.02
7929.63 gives 0.04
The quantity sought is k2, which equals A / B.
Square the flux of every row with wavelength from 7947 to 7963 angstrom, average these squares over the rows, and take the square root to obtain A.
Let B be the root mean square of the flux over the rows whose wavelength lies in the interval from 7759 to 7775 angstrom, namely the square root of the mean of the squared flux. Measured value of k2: 0.98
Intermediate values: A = 20.5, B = 21.0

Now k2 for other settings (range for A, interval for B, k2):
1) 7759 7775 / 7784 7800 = 0.99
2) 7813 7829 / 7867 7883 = 1.05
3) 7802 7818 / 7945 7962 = 1.04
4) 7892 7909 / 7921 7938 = 1.07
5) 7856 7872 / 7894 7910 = 0.98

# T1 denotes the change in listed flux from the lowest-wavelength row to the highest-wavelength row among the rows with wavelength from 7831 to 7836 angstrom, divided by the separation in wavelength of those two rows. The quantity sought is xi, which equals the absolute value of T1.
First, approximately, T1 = 0.25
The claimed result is 0.25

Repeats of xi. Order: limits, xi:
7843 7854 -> 0.25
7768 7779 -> 0.20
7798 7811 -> 0.39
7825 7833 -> 0.18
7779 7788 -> 0.49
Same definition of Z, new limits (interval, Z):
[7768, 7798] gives -21.0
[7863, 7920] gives -20.1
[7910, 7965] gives -19.8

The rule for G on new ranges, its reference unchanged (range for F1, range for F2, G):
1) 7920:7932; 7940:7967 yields 4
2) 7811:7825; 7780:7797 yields 4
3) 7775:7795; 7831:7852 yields 6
